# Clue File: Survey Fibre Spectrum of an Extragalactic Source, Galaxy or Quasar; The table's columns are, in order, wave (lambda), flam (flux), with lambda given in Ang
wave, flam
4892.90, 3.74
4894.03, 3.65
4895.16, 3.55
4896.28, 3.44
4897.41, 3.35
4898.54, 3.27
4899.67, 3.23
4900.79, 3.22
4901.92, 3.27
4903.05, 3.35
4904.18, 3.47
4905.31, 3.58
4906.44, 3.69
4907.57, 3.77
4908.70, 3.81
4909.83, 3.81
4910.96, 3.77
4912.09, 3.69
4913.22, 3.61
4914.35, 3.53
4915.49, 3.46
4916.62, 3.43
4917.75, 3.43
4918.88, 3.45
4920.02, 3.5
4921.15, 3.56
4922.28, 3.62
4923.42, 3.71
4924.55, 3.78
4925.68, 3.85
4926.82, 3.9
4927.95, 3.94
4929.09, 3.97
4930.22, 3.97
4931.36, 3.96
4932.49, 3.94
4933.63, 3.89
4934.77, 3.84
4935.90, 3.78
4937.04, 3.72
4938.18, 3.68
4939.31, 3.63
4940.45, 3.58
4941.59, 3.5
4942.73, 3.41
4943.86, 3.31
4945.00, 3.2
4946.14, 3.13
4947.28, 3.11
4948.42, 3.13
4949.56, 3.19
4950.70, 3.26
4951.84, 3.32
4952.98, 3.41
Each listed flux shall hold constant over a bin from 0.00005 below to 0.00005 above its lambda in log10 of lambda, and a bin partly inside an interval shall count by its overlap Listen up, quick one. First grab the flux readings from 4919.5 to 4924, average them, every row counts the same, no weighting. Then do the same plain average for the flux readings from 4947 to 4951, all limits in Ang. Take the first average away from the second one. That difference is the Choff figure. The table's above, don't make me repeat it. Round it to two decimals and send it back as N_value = -0.43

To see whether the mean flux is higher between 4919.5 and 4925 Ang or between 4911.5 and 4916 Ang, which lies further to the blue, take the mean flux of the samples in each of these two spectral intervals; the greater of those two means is 3.63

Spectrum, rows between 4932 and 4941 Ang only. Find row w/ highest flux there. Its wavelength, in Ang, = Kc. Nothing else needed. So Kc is 4932.49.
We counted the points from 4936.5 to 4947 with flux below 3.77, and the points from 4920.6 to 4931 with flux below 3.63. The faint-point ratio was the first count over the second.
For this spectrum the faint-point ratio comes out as 4.5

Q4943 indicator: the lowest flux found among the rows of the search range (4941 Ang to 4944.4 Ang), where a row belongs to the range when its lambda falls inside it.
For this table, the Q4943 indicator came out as 3.31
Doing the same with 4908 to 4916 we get 3.46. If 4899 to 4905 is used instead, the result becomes 3.22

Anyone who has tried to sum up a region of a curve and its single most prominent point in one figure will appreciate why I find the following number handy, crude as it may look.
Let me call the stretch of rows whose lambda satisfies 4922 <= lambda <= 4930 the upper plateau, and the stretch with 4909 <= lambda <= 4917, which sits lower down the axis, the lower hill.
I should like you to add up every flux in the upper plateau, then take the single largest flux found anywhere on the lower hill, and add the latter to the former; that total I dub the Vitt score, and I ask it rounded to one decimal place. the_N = 30.6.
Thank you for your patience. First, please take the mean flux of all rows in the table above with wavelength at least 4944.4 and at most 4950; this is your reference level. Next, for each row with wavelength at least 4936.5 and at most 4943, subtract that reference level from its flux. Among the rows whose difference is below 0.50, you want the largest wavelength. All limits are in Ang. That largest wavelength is 4942.73 Ang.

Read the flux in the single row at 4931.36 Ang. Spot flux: 3.96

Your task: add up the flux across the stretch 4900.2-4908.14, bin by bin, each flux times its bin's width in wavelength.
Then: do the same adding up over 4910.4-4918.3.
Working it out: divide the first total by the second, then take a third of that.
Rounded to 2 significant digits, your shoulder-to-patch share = 0.33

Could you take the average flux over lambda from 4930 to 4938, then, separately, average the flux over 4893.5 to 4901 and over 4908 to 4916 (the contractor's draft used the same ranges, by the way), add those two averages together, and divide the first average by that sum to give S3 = 0.55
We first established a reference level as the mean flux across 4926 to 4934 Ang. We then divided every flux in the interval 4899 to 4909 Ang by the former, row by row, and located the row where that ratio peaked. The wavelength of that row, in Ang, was 4908.70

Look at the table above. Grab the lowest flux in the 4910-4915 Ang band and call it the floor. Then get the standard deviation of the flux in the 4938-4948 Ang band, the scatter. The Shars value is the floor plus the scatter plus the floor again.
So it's 7.3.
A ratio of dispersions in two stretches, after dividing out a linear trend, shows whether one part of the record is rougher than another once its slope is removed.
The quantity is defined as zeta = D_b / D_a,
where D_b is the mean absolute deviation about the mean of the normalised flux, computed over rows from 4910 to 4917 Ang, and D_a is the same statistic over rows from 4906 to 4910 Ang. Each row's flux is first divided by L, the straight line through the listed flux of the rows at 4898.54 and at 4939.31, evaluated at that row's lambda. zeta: 3.86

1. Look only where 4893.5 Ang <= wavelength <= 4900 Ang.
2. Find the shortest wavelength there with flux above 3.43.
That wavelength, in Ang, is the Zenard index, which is 4894.03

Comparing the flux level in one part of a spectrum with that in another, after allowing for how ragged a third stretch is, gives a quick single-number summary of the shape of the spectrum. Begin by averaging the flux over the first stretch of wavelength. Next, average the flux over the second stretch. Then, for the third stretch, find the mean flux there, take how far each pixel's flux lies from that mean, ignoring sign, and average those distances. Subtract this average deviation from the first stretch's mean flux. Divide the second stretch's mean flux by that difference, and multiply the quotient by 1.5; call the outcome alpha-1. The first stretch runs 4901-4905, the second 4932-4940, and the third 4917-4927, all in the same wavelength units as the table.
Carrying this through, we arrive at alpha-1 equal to 1.76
